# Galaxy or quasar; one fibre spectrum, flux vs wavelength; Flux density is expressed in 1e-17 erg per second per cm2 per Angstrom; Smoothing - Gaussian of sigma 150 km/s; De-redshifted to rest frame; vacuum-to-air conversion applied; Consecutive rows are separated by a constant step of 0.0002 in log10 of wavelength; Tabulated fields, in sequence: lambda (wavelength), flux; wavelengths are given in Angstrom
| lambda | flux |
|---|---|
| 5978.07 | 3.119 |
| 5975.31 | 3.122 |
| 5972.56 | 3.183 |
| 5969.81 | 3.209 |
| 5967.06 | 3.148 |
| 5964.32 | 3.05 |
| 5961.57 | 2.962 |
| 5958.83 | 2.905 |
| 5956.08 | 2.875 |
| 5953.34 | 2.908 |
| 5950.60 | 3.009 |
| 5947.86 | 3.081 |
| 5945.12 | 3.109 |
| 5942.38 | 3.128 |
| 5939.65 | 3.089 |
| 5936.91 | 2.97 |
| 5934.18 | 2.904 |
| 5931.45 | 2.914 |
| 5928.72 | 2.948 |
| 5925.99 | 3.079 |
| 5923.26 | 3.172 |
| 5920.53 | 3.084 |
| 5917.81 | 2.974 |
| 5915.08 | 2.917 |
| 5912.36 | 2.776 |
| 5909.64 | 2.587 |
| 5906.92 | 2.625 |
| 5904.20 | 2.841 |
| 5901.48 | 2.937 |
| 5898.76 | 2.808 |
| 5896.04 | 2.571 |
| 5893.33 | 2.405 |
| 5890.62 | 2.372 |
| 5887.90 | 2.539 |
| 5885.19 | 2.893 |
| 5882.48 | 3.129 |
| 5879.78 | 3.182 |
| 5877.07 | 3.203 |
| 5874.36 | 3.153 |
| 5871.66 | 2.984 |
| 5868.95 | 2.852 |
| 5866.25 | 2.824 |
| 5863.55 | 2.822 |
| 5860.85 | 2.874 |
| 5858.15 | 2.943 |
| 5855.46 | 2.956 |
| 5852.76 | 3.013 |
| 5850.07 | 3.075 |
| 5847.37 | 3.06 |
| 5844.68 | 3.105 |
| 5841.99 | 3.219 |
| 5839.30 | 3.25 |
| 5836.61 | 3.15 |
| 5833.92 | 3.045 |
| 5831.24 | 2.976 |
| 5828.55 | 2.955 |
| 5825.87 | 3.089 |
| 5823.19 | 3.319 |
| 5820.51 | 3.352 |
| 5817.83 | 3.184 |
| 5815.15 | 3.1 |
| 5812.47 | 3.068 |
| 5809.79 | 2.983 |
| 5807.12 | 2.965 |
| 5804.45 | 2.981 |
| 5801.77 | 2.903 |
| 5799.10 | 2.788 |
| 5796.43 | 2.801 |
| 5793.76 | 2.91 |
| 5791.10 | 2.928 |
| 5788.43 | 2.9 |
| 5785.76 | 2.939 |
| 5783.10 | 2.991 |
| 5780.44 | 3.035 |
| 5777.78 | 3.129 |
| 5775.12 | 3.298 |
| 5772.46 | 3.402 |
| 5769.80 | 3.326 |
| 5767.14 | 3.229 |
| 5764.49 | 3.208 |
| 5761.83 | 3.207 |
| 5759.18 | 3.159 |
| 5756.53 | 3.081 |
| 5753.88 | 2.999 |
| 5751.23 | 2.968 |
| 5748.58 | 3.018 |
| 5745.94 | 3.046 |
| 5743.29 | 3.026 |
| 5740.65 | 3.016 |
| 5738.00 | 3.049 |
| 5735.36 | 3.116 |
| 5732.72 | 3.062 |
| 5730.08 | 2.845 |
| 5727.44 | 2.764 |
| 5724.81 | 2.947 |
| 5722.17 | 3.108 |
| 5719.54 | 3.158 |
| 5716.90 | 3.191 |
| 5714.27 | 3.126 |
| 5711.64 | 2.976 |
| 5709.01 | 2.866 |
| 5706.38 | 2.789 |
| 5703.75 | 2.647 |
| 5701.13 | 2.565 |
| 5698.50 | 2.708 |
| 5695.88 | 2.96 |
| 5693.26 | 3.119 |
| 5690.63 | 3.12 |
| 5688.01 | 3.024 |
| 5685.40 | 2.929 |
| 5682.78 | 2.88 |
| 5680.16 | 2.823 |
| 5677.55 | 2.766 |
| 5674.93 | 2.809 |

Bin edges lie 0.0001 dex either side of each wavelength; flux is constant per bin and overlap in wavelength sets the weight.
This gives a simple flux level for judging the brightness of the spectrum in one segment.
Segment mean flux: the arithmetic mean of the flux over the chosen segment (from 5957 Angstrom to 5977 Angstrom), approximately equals 3.08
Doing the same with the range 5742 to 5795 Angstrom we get 3.09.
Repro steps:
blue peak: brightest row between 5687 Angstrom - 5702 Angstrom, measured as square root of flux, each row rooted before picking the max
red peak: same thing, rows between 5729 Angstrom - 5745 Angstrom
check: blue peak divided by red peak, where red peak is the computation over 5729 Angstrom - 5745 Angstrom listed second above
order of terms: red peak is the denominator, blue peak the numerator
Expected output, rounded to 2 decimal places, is 1.00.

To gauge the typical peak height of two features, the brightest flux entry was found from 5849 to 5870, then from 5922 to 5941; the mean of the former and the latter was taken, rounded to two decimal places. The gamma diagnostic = 3.12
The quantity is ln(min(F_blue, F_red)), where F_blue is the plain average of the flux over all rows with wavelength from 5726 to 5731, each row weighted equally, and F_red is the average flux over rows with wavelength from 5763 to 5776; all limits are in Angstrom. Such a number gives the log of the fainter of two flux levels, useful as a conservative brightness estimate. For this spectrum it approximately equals 1.03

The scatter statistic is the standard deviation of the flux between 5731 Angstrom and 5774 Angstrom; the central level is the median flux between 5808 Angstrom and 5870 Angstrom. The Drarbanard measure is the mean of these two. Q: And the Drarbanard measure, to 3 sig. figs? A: 1.59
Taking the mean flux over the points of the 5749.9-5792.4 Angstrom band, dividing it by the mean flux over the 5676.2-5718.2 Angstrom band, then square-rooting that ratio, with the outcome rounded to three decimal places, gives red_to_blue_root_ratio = 1.035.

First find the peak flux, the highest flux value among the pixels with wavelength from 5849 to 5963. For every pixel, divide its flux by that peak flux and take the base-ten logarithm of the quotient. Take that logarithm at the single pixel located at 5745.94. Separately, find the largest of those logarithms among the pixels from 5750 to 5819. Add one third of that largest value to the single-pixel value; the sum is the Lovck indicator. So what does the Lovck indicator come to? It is -0.013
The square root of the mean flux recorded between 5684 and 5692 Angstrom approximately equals 1.739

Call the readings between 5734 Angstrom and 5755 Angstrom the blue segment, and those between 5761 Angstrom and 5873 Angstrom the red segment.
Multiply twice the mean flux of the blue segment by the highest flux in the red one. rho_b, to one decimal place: 20.6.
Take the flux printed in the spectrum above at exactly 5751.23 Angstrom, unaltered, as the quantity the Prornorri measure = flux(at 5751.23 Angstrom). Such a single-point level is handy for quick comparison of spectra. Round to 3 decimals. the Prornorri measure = 2.968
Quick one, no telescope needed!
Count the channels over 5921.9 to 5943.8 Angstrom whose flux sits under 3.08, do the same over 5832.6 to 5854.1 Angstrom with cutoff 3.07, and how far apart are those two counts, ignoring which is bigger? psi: 2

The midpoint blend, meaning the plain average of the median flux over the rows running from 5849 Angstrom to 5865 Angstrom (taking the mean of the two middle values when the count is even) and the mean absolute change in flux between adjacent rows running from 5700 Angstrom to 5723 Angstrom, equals 1.52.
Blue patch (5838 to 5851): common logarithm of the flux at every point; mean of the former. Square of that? 0.247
